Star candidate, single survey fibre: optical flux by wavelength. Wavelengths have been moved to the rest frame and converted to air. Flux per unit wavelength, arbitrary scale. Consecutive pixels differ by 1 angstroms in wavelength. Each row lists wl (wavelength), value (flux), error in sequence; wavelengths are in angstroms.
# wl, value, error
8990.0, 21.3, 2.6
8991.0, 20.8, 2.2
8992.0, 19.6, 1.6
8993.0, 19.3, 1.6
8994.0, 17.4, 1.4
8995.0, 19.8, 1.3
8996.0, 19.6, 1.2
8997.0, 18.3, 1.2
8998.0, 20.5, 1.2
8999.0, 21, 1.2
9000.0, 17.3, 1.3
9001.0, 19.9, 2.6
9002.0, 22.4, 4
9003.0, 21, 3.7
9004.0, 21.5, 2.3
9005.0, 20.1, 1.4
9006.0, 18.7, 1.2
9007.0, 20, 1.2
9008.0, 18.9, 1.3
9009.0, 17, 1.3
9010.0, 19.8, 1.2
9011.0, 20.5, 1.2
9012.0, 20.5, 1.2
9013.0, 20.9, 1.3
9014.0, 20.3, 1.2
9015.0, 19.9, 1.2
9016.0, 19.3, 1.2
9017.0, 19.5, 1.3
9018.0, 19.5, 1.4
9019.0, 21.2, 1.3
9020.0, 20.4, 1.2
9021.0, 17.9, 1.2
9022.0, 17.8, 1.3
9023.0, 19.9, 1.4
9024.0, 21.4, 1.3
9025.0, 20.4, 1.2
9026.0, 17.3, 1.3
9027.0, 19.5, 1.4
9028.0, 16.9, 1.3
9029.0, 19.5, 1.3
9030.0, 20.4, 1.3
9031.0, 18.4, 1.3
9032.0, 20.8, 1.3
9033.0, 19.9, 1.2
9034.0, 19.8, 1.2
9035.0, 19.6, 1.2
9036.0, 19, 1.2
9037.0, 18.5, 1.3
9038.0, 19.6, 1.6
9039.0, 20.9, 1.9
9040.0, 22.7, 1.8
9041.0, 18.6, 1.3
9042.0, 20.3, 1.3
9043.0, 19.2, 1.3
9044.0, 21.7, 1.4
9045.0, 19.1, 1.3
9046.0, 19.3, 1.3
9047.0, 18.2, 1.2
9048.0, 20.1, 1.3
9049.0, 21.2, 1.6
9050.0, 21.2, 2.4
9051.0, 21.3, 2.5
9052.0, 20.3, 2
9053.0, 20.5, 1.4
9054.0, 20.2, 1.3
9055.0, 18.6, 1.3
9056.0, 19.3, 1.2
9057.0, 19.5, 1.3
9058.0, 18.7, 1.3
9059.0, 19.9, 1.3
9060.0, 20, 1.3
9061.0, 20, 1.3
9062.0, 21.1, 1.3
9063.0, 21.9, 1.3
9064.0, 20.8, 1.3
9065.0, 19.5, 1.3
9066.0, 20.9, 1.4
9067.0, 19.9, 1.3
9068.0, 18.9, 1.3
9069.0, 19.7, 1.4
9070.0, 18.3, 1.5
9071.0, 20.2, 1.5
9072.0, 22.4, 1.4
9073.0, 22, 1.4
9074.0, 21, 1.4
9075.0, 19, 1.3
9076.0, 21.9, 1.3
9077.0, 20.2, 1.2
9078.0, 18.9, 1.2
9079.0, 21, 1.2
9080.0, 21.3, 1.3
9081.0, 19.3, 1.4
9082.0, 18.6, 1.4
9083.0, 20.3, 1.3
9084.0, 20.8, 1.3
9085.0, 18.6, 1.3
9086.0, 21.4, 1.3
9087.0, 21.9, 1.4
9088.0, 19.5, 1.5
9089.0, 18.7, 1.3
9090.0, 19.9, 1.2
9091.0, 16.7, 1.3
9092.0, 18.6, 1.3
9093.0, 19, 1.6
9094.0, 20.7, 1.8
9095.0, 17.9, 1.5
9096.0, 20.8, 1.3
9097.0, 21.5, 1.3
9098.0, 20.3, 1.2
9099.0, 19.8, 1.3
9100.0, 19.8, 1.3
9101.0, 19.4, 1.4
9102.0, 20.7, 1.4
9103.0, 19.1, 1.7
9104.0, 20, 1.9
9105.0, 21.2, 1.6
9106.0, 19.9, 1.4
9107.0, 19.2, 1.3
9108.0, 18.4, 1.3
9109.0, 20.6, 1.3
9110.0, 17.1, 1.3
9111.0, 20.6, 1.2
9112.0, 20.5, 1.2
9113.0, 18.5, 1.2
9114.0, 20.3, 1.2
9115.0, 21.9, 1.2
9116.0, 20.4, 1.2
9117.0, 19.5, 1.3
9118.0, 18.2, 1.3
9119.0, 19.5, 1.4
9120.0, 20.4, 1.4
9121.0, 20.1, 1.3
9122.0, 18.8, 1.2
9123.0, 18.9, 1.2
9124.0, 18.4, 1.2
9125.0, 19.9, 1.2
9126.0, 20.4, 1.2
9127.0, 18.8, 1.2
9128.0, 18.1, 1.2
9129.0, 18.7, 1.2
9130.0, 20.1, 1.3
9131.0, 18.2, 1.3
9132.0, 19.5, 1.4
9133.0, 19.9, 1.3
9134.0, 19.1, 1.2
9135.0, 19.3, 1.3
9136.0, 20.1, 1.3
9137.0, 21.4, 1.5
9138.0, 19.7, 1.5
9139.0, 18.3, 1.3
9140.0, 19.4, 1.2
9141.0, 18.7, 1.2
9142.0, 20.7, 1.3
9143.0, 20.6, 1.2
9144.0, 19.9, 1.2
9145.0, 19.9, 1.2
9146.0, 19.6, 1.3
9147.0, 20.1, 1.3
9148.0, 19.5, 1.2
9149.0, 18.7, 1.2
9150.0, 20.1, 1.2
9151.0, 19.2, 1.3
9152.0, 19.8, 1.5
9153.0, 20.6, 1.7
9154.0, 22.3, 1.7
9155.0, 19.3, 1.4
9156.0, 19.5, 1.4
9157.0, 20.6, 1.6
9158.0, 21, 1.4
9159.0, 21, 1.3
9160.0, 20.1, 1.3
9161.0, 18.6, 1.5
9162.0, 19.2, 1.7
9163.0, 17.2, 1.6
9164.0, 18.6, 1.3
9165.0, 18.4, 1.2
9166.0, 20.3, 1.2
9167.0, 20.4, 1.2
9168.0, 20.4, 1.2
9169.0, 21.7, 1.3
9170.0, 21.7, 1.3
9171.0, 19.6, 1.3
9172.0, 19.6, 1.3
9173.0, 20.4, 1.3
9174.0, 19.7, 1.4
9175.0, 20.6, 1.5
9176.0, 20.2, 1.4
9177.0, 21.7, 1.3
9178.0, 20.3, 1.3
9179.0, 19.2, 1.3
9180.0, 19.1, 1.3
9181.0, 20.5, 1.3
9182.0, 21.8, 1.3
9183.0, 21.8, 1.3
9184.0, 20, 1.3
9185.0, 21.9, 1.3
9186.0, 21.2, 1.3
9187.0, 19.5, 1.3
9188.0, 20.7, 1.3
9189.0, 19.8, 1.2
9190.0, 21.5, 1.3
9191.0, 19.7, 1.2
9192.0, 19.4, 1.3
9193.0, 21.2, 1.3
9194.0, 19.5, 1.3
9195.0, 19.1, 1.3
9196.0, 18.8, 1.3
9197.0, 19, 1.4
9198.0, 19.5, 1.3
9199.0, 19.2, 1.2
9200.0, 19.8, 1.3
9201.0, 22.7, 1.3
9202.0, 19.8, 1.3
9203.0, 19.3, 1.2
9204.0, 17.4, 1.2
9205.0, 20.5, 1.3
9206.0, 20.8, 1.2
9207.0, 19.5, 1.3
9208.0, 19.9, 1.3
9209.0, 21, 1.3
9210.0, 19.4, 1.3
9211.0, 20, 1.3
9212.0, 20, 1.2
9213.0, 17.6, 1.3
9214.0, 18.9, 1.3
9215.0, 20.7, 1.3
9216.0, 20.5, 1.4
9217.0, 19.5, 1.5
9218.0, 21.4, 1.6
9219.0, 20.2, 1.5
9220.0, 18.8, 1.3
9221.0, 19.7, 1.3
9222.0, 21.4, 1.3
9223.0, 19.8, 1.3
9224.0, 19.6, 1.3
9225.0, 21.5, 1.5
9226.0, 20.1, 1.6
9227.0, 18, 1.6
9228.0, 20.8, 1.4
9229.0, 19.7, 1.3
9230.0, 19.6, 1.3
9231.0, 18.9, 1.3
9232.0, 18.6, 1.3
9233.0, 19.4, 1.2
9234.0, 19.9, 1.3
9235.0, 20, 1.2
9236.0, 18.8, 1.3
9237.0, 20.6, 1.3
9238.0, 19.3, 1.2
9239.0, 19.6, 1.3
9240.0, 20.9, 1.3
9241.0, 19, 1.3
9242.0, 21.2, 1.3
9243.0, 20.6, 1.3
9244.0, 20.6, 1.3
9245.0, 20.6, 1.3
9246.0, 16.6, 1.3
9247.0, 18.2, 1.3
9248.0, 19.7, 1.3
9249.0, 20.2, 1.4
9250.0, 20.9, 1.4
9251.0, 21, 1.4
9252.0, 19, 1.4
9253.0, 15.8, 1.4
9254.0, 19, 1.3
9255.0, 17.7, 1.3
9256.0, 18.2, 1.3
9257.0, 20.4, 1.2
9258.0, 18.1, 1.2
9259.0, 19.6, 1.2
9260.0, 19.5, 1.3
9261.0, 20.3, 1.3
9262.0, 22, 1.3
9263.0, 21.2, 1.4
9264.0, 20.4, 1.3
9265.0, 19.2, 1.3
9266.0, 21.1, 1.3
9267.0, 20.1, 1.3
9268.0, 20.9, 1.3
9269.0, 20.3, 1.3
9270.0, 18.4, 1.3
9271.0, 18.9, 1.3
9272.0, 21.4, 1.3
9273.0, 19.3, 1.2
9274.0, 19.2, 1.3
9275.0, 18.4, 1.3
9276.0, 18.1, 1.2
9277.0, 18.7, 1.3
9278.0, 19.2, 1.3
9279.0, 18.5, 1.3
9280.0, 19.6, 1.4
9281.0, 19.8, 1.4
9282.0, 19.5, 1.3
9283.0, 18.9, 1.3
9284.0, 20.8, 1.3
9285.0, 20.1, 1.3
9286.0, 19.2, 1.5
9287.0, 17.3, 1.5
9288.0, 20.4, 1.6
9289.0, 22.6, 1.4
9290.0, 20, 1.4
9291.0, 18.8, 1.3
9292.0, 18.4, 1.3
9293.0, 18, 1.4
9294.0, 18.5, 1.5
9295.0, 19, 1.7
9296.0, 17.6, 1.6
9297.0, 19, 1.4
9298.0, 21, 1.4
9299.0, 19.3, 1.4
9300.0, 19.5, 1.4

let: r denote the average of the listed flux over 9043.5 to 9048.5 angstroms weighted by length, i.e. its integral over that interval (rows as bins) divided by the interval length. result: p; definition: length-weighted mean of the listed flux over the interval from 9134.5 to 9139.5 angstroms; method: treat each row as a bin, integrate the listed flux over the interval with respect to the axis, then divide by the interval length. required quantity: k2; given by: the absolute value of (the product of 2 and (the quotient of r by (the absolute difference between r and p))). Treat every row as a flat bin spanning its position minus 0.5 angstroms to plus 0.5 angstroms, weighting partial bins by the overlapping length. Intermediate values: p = 19.8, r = 19.7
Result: 492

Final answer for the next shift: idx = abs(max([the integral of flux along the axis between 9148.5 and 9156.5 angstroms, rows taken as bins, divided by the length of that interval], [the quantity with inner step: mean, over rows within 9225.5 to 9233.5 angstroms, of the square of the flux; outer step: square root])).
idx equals 19.9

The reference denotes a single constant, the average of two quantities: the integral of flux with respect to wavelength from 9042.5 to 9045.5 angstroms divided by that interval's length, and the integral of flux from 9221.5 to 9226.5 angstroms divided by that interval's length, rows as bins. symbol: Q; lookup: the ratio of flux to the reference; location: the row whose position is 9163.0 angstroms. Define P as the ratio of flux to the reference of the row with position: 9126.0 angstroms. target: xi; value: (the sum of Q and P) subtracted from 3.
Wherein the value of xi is 1.14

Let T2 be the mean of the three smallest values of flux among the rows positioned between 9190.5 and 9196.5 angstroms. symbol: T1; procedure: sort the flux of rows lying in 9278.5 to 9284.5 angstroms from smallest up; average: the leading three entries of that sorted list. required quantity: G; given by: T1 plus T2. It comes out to 38.1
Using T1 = 19.0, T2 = 19.1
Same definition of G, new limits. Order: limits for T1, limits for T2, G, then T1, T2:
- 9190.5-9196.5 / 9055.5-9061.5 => 38.3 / 19.1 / 19.2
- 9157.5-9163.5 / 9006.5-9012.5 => 36.9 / 18.3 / 18.6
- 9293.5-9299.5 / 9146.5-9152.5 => 37.5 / 18.4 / 19.1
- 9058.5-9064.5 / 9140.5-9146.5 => 39.4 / 20.0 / 19.4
